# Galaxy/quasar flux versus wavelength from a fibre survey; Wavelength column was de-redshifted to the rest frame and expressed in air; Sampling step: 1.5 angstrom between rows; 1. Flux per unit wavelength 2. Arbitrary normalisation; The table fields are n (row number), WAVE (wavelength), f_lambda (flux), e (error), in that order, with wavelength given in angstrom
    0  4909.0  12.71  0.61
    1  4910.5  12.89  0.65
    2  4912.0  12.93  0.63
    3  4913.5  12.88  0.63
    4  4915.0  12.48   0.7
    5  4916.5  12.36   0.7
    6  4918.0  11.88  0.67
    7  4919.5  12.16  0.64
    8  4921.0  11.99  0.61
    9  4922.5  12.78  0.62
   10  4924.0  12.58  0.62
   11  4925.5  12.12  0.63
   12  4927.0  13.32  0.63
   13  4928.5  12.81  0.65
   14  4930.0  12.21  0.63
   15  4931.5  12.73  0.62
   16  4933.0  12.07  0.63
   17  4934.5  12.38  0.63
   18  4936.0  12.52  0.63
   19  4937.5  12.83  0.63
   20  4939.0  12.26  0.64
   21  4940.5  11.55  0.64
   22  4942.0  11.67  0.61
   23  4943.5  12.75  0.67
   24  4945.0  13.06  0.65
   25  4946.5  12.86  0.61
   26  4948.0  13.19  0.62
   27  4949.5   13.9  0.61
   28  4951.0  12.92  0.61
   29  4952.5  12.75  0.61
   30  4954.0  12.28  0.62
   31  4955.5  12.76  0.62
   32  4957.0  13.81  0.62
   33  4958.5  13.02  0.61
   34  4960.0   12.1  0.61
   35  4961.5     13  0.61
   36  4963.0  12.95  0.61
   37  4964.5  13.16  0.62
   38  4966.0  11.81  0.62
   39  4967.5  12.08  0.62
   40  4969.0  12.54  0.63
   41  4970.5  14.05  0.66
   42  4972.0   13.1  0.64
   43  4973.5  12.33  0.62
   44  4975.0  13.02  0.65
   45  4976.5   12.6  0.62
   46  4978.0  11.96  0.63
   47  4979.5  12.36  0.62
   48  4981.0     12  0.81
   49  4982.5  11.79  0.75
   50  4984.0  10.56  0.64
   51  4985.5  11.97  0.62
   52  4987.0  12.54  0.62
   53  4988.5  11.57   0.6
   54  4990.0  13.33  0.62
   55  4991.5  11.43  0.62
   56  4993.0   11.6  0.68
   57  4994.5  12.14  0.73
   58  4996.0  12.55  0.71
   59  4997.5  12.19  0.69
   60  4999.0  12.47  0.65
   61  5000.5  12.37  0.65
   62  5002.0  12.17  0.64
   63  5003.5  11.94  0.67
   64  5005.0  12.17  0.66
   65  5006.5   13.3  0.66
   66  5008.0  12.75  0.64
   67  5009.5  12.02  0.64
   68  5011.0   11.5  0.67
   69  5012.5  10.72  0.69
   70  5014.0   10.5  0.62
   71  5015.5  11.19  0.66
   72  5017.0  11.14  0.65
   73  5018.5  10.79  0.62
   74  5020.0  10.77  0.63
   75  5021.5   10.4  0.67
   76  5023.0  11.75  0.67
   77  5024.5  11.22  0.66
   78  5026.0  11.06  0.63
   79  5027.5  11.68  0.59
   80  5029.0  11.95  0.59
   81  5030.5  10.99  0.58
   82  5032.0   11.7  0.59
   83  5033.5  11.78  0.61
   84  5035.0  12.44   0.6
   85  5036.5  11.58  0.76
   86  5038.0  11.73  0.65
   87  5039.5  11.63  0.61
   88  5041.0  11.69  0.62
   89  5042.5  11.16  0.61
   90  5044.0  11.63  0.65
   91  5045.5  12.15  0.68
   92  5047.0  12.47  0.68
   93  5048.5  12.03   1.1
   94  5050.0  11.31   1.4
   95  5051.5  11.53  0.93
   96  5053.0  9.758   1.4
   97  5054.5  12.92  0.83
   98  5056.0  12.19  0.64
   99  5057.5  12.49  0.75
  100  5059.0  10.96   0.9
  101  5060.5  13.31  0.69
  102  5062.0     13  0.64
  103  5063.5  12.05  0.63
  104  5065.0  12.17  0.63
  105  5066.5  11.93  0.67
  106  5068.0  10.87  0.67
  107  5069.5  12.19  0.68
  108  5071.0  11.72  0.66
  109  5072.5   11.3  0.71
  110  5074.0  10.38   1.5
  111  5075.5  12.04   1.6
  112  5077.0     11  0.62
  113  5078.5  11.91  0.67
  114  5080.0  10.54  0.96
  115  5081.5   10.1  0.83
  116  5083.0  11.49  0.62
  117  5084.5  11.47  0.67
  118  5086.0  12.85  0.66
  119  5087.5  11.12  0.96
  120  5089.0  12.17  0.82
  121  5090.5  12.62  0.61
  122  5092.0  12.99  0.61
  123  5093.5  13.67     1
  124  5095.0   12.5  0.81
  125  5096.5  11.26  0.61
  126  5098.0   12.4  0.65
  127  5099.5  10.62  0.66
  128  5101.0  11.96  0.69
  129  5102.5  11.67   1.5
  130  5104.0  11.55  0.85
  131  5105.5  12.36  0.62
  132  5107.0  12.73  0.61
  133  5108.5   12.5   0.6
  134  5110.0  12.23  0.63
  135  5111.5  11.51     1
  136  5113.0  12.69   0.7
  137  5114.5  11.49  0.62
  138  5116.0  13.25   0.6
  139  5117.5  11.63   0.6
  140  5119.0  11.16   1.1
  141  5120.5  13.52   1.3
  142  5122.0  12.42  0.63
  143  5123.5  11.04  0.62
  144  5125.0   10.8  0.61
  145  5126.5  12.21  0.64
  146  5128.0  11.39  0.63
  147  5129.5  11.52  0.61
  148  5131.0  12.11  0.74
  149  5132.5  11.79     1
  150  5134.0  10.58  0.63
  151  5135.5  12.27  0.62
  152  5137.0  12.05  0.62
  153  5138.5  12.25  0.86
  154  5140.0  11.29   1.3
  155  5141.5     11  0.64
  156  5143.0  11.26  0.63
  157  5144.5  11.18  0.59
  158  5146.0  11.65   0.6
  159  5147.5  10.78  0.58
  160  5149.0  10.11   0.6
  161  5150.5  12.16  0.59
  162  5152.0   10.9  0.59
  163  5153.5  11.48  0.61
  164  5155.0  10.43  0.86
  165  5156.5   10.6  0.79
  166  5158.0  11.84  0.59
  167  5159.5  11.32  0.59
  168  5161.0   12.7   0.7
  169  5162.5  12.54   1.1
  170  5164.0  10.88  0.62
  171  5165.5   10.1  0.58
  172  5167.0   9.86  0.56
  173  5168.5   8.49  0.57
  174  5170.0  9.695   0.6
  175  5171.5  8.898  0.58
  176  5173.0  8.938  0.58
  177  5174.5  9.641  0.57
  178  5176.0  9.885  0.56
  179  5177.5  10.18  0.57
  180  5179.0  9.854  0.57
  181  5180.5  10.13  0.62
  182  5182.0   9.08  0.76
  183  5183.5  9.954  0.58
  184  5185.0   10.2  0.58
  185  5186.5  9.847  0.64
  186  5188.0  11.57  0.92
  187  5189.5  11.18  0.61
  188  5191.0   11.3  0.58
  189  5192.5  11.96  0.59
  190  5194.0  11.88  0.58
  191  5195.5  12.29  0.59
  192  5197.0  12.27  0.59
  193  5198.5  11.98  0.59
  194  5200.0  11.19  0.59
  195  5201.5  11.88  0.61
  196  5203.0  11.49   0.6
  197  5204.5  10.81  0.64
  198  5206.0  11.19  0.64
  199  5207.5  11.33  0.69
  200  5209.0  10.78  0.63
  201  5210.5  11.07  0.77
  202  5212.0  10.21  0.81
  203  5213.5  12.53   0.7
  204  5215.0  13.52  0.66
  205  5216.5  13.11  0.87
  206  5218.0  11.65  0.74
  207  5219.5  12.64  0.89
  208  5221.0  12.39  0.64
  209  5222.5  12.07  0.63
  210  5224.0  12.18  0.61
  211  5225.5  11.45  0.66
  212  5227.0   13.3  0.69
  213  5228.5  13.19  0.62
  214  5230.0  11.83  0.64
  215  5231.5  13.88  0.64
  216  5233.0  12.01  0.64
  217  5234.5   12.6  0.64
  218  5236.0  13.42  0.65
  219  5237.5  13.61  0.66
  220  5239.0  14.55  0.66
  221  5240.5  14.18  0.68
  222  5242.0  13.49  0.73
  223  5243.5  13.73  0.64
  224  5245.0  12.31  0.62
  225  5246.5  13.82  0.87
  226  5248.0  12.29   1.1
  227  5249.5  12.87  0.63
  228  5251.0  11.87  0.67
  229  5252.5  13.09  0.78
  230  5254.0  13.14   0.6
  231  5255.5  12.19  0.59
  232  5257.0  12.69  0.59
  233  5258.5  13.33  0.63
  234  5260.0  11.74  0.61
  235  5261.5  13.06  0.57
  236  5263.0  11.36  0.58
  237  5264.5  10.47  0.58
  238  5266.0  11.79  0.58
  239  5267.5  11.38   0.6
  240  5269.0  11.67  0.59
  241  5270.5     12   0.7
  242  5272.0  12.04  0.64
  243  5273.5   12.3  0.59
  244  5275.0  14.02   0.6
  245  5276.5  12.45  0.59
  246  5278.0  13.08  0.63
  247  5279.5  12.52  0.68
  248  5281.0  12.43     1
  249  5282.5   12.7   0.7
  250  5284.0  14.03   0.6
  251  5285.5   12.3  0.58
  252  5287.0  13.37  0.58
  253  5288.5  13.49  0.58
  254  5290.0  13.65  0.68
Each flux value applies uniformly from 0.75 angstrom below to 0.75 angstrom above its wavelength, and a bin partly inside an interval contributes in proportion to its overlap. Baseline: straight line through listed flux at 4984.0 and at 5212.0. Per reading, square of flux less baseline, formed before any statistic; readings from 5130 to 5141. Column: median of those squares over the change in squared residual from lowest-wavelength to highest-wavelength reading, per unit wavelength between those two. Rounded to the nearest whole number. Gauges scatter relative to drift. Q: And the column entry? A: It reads -12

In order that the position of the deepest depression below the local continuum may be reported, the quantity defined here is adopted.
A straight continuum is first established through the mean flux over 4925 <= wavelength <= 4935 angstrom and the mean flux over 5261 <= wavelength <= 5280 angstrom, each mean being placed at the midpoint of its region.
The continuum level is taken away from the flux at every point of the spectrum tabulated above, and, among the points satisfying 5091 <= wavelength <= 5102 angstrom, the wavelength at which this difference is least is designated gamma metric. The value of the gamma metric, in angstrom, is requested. 5099.5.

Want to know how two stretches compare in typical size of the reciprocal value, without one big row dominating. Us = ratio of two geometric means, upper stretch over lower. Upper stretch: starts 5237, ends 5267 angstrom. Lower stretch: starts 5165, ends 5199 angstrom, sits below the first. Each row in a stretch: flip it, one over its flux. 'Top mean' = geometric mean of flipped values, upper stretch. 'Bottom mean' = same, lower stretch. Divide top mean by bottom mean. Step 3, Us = 0.81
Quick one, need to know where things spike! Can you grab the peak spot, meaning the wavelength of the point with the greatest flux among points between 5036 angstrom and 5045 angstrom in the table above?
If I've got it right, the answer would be 5038.0 angstrom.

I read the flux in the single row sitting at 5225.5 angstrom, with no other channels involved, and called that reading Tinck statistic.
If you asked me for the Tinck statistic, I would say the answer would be 11.45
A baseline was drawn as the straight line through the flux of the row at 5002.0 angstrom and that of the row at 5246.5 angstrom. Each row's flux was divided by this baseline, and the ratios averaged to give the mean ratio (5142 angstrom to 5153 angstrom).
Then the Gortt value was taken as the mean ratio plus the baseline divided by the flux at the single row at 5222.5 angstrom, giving 1.98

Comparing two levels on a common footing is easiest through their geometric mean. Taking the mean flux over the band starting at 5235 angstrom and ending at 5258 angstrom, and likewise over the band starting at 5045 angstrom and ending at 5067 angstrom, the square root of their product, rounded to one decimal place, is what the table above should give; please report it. 12.6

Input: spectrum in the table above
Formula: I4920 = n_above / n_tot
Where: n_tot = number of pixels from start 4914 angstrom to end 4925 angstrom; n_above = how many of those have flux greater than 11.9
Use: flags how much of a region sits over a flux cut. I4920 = 0.86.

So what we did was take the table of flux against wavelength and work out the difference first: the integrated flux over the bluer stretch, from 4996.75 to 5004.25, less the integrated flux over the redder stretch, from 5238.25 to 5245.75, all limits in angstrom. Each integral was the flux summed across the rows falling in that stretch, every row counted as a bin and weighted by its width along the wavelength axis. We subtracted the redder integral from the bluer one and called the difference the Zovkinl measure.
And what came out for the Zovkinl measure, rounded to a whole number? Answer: -11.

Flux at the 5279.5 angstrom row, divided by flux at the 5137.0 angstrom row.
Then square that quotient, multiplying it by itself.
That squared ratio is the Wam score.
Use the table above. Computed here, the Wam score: 1.08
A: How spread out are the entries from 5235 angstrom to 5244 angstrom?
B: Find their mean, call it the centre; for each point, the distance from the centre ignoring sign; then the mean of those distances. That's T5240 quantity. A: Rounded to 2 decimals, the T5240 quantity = 0.36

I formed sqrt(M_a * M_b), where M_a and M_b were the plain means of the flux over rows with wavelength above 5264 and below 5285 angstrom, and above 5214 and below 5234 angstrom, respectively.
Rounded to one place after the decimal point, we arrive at 12.5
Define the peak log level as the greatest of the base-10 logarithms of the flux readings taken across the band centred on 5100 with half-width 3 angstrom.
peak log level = 1.09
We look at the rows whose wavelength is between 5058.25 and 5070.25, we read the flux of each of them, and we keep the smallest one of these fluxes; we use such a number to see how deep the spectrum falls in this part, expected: 10.87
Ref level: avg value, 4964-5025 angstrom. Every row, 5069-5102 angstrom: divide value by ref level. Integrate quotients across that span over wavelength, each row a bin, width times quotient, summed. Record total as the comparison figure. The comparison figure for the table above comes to 32.3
